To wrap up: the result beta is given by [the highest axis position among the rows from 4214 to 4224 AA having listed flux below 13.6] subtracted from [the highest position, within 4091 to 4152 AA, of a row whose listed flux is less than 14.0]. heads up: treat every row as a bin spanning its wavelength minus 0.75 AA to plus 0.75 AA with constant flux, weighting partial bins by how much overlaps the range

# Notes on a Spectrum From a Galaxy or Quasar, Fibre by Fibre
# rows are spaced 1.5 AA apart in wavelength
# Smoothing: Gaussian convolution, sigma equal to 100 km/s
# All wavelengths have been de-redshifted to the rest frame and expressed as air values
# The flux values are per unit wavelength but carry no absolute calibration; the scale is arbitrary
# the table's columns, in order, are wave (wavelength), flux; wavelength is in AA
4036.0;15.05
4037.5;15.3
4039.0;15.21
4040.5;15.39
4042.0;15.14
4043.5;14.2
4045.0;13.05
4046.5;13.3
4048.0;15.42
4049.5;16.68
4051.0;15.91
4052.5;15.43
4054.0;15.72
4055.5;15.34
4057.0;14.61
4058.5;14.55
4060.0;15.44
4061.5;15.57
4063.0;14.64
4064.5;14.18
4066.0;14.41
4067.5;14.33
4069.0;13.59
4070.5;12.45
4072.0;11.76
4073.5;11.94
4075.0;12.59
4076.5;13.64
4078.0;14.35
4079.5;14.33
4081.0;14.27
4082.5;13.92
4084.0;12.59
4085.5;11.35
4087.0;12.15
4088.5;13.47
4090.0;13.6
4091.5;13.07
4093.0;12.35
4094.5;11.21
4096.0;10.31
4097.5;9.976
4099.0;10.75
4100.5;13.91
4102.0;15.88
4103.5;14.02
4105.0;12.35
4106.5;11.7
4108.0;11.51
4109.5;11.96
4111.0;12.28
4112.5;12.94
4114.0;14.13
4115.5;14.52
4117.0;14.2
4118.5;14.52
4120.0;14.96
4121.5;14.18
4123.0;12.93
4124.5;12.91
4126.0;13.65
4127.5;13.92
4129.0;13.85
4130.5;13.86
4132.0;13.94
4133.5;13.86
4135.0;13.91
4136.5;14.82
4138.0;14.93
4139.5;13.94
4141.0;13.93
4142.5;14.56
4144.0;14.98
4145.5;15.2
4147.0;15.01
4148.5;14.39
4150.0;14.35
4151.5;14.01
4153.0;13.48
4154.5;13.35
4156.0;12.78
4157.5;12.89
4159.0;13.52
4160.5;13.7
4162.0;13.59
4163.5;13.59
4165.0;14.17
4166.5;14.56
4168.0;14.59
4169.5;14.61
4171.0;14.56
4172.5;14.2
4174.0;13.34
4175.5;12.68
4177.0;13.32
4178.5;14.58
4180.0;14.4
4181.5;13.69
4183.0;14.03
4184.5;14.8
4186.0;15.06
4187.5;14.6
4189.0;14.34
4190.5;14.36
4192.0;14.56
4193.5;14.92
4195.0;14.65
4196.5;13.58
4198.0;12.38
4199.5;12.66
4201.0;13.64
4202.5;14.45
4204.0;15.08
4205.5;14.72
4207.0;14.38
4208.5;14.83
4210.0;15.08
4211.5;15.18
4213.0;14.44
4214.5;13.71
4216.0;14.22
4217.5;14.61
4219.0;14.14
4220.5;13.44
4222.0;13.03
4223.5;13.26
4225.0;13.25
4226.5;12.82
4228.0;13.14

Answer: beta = -82.5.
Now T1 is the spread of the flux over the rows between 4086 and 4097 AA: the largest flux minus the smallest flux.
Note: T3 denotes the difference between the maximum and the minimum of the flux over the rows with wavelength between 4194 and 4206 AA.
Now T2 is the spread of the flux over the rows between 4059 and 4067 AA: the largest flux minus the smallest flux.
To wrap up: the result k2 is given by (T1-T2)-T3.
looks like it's -1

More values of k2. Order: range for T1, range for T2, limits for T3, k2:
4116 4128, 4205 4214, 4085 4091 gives -1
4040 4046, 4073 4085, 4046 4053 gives -3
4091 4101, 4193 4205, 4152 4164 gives 0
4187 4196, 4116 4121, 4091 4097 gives -3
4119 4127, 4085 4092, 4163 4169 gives -1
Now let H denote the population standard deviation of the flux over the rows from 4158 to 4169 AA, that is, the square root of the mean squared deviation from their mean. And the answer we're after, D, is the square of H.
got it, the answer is 0.2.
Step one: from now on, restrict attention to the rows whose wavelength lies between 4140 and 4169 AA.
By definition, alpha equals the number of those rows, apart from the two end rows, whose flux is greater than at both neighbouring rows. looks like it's 2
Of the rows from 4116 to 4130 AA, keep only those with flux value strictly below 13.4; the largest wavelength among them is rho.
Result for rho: 4124.5 AA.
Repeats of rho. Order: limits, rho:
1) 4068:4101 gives 4099.0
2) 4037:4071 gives 4070.5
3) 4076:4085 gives 4084.0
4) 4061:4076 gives 4075.0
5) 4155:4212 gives 4199.5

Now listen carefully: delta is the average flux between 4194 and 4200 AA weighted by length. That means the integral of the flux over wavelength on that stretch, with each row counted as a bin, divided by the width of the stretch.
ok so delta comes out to 13.4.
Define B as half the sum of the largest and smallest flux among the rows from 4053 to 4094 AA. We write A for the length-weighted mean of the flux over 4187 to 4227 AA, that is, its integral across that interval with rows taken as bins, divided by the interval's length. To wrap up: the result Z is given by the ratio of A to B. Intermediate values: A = 14.1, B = 13.5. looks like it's 1.04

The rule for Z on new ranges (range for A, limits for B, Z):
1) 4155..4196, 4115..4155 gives 1.00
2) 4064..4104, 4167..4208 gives 0.94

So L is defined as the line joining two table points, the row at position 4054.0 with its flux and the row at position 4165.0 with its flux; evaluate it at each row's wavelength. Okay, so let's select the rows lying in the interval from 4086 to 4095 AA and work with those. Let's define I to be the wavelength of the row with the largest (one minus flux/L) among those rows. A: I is 4094.5 AA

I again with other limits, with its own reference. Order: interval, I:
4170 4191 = 4175.5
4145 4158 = 4156.0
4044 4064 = 4045.0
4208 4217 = 4214.5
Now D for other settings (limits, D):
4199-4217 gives 0.5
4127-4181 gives 0.4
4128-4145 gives 0.2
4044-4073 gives 1.5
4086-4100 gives 1.7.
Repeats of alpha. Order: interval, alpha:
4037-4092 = 7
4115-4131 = 2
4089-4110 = 1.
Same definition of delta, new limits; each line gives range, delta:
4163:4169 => 14.3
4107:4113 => 12.1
